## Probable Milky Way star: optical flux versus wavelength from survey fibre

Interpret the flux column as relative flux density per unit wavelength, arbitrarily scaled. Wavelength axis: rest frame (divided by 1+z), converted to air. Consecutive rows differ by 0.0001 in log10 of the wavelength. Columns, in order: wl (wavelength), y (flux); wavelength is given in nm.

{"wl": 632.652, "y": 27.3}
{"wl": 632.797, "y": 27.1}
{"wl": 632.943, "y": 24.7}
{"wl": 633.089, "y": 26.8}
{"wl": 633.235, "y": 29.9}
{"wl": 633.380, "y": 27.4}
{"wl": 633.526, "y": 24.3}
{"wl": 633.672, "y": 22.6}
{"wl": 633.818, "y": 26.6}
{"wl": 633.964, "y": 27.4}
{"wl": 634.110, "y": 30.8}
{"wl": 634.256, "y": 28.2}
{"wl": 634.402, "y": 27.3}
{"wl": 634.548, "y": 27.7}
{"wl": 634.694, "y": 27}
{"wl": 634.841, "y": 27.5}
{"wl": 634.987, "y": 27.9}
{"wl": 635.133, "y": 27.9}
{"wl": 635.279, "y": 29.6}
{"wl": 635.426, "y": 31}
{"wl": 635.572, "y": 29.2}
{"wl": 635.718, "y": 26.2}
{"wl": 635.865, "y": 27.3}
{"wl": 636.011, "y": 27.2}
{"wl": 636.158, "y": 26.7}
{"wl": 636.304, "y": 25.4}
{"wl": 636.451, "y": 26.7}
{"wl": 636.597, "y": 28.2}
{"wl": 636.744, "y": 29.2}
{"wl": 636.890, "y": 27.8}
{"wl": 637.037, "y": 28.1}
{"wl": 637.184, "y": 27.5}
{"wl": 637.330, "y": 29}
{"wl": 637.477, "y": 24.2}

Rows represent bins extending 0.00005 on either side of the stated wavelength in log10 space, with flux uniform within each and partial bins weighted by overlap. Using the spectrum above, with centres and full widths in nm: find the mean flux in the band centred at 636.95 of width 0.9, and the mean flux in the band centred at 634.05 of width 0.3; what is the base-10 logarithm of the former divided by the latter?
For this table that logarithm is -0.012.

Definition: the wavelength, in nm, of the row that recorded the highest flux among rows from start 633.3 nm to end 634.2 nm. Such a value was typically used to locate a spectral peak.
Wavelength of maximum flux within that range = 634.110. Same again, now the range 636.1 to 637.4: 636.744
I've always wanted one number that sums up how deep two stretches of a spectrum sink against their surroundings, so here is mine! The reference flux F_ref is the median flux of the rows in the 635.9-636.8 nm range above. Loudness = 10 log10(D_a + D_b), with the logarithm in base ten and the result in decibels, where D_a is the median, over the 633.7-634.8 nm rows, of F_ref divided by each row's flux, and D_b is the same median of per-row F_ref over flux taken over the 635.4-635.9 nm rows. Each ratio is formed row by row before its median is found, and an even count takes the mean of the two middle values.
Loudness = 2.87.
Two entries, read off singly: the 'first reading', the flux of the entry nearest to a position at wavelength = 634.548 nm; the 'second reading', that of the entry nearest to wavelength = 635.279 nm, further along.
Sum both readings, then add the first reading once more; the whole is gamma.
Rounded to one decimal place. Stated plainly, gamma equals 85.0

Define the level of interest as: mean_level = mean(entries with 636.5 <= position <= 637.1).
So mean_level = 28.3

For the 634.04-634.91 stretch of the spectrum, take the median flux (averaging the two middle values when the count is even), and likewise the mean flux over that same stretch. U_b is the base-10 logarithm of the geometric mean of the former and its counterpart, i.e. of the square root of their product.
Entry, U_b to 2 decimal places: 1.44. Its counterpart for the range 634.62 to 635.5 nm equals 1.45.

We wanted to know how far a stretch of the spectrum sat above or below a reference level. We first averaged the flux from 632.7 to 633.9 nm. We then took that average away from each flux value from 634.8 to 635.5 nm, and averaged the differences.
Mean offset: 2.6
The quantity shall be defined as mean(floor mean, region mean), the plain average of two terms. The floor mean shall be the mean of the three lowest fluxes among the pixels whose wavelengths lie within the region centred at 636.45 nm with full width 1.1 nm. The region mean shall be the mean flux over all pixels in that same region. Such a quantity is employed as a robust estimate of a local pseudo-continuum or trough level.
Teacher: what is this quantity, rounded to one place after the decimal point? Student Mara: 26.8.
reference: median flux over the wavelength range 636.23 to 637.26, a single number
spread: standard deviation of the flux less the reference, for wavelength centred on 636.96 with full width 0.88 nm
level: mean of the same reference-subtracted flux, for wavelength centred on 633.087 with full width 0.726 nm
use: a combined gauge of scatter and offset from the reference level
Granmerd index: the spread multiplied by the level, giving -0.4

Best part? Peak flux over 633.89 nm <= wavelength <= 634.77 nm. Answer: 30.8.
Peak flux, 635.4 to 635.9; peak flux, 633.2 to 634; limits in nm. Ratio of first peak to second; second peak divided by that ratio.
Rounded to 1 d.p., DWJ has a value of 28.8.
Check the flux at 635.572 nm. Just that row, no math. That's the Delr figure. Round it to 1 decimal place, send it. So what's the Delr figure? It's 29.2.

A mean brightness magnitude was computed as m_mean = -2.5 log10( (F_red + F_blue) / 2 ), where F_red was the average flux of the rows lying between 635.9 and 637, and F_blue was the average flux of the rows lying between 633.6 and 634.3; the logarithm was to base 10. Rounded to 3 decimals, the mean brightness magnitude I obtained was -3.587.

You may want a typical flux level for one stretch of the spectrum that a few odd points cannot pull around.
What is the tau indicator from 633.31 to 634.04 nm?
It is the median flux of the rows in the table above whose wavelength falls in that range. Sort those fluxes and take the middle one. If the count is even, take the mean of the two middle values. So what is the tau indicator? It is 26.6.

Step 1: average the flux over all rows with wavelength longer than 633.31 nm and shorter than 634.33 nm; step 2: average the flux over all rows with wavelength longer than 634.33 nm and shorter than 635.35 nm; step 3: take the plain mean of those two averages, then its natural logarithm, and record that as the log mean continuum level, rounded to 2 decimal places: 3.31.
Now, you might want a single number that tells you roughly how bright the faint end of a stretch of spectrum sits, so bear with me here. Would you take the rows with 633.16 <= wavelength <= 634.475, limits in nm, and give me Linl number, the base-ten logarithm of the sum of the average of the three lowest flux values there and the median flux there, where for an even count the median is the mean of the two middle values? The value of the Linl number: 1.72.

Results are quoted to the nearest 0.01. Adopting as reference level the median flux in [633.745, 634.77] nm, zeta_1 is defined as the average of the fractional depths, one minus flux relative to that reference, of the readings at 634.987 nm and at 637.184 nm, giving -0.01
